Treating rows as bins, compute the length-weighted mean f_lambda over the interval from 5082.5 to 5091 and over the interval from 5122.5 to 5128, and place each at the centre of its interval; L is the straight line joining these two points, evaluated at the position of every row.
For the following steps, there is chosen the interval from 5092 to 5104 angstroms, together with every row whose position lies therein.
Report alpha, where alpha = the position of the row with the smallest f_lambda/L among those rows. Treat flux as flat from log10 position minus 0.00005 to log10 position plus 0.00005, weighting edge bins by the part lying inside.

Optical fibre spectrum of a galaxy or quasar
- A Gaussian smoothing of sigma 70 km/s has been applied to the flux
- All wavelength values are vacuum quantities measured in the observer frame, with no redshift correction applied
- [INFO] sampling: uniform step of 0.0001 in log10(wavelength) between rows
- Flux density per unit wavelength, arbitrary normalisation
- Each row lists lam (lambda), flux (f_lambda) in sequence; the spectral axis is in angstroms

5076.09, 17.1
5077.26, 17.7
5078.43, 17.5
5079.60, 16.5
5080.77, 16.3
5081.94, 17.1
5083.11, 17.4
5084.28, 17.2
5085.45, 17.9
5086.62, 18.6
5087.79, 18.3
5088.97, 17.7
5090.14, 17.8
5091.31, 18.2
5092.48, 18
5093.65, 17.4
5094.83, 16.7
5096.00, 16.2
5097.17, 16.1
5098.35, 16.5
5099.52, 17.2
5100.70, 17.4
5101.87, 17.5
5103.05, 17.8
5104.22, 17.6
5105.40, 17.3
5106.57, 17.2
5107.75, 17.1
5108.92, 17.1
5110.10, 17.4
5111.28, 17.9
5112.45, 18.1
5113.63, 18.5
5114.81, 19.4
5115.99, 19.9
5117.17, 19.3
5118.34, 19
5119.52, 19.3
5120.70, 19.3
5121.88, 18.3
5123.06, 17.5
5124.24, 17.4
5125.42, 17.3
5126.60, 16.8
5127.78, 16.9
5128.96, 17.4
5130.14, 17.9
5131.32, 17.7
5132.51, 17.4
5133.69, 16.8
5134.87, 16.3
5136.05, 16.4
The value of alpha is 5097.17 angstroms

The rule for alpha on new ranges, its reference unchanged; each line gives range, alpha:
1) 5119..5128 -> 5126.60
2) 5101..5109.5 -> 5107.75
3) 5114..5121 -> 5118.34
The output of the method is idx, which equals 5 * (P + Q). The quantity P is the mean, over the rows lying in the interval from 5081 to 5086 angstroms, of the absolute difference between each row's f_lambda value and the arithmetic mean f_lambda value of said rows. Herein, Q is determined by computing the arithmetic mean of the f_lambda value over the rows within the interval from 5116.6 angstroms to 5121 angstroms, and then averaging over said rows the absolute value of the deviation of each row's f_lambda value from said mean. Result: 1.8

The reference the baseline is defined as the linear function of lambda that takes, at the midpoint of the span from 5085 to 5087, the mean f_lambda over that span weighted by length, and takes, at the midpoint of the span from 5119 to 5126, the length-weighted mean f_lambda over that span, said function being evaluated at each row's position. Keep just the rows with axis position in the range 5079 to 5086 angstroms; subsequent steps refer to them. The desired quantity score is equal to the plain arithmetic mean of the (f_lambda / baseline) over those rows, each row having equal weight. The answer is 0.93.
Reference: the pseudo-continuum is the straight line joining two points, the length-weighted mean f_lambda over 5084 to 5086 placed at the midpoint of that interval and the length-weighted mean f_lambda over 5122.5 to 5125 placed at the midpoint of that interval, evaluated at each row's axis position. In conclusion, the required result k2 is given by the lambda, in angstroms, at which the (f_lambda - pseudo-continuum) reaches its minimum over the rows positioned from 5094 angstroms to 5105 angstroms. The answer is 5097.17 angstroms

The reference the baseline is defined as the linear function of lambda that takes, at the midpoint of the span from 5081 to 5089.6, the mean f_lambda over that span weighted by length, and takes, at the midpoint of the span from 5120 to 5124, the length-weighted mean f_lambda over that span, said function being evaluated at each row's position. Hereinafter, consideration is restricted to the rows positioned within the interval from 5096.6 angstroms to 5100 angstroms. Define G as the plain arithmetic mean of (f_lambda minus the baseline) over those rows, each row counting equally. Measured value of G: -1.3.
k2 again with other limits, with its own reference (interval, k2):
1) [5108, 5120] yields 5108.92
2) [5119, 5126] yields 5125.42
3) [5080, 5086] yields 5080.77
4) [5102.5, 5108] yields 5107.75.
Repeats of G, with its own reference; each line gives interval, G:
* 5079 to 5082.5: -1.0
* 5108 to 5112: -0.6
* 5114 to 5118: 1.3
